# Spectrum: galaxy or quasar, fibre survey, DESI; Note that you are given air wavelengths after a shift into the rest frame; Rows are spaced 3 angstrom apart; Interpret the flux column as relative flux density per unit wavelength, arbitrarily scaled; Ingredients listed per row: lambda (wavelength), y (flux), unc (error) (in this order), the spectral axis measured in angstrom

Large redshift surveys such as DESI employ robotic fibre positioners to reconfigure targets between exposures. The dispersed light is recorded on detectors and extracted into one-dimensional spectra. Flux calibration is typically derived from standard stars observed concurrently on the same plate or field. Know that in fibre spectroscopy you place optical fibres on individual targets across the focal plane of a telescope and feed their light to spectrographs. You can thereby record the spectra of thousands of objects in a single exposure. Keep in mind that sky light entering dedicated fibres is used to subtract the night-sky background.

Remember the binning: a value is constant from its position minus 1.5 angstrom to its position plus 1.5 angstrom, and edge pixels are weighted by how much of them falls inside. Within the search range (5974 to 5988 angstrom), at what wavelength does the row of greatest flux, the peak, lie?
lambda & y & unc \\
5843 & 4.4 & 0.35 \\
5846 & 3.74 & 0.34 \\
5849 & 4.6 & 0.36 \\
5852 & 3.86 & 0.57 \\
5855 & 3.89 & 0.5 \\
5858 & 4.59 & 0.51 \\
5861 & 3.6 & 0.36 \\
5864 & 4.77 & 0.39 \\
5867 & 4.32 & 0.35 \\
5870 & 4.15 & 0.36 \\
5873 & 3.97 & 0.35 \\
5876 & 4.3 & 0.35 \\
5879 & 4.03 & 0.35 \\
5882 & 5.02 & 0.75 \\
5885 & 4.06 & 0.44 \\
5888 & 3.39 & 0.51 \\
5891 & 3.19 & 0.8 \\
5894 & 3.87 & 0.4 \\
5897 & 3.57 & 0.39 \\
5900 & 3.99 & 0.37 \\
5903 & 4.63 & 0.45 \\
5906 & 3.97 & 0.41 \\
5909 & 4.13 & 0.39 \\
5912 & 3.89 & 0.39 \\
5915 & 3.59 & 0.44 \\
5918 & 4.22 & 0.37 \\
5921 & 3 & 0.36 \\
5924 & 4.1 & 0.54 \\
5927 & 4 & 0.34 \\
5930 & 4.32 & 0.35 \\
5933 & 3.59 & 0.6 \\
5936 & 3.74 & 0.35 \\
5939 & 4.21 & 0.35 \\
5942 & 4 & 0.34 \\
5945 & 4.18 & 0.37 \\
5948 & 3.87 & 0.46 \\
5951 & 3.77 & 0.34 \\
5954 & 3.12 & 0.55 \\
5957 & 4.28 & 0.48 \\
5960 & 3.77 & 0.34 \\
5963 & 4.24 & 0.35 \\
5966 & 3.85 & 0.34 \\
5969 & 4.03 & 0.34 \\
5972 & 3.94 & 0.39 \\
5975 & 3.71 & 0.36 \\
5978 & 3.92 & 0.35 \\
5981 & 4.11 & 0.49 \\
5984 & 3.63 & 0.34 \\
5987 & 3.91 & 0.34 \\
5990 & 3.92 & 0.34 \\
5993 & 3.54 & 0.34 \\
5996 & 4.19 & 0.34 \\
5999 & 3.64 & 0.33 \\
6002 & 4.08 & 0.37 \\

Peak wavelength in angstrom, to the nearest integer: 5981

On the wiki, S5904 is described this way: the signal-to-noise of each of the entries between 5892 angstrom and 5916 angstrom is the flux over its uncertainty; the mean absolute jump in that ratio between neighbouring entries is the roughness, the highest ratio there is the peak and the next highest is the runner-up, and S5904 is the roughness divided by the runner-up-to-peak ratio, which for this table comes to 1.0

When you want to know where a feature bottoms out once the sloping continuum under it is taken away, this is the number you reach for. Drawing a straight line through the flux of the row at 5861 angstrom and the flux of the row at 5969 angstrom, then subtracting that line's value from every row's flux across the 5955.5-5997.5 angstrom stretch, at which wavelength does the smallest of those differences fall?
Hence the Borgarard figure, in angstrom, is 5993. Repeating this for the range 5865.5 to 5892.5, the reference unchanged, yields 5891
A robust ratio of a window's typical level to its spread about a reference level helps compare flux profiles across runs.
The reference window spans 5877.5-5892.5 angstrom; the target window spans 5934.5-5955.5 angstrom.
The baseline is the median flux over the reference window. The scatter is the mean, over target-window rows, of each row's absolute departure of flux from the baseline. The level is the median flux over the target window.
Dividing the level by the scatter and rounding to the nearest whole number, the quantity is 14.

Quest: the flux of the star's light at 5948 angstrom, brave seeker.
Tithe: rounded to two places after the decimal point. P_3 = 3.87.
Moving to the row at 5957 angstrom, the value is 4.28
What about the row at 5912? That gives 3.89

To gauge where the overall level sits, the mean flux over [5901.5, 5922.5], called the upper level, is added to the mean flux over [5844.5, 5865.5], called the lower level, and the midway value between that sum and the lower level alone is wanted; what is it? 6.11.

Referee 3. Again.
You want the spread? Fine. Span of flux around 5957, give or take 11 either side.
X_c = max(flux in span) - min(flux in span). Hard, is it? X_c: 1.16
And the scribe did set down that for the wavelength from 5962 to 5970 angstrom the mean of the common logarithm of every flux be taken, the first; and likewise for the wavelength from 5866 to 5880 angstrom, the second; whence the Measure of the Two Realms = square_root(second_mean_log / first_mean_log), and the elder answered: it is 1.01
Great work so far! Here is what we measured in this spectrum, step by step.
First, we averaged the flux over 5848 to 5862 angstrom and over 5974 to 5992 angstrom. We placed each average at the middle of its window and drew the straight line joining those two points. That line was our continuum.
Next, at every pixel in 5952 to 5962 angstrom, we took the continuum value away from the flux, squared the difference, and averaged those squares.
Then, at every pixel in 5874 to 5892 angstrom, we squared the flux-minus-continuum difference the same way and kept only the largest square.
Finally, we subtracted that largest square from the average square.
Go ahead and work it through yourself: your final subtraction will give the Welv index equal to -0.7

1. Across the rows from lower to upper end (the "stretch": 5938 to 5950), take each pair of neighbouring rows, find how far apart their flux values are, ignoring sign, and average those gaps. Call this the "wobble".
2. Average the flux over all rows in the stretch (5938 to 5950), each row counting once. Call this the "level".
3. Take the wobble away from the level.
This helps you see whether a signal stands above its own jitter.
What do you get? 3.8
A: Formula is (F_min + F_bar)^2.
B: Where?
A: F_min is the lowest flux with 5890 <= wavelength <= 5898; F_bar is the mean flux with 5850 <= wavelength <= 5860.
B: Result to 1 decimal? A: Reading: 53.3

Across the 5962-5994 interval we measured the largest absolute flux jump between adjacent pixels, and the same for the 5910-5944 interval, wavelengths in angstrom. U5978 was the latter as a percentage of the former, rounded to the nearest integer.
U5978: 254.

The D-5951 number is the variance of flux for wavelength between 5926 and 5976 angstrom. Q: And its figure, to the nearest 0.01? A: 0.09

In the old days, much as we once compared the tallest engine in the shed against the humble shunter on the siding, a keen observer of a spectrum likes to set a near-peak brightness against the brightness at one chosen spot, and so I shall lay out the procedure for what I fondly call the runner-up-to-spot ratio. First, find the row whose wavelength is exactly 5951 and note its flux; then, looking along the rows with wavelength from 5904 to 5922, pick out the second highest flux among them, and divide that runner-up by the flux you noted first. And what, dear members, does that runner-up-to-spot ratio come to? 1.095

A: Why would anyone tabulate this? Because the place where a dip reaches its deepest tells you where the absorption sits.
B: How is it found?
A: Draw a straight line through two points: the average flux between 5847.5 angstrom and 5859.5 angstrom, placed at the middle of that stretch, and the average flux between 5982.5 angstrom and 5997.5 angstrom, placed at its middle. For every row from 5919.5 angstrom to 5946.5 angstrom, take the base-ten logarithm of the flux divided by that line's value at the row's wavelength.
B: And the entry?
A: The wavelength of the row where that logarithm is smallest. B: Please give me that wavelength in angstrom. 5921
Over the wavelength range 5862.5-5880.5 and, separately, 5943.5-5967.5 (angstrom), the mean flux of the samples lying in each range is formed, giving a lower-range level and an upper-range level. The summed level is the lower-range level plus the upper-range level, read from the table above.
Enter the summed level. 8.14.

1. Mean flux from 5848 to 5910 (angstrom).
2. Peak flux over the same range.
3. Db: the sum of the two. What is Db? 9.1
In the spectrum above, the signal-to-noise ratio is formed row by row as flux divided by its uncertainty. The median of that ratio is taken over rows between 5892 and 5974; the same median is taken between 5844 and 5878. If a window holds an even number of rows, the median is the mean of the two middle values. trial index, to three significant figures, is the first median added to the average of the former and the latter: 21.6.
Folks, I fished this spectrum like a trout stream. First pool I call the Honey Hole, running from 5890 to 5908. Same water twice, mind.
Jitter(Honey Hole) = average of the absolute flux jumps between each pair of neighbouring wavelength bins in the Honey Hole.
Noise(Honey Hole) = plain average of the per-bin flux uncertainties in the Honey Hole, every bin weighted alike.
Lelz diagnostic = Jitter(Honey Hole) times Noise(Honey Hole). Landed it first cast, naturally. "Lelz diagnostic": 0.25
